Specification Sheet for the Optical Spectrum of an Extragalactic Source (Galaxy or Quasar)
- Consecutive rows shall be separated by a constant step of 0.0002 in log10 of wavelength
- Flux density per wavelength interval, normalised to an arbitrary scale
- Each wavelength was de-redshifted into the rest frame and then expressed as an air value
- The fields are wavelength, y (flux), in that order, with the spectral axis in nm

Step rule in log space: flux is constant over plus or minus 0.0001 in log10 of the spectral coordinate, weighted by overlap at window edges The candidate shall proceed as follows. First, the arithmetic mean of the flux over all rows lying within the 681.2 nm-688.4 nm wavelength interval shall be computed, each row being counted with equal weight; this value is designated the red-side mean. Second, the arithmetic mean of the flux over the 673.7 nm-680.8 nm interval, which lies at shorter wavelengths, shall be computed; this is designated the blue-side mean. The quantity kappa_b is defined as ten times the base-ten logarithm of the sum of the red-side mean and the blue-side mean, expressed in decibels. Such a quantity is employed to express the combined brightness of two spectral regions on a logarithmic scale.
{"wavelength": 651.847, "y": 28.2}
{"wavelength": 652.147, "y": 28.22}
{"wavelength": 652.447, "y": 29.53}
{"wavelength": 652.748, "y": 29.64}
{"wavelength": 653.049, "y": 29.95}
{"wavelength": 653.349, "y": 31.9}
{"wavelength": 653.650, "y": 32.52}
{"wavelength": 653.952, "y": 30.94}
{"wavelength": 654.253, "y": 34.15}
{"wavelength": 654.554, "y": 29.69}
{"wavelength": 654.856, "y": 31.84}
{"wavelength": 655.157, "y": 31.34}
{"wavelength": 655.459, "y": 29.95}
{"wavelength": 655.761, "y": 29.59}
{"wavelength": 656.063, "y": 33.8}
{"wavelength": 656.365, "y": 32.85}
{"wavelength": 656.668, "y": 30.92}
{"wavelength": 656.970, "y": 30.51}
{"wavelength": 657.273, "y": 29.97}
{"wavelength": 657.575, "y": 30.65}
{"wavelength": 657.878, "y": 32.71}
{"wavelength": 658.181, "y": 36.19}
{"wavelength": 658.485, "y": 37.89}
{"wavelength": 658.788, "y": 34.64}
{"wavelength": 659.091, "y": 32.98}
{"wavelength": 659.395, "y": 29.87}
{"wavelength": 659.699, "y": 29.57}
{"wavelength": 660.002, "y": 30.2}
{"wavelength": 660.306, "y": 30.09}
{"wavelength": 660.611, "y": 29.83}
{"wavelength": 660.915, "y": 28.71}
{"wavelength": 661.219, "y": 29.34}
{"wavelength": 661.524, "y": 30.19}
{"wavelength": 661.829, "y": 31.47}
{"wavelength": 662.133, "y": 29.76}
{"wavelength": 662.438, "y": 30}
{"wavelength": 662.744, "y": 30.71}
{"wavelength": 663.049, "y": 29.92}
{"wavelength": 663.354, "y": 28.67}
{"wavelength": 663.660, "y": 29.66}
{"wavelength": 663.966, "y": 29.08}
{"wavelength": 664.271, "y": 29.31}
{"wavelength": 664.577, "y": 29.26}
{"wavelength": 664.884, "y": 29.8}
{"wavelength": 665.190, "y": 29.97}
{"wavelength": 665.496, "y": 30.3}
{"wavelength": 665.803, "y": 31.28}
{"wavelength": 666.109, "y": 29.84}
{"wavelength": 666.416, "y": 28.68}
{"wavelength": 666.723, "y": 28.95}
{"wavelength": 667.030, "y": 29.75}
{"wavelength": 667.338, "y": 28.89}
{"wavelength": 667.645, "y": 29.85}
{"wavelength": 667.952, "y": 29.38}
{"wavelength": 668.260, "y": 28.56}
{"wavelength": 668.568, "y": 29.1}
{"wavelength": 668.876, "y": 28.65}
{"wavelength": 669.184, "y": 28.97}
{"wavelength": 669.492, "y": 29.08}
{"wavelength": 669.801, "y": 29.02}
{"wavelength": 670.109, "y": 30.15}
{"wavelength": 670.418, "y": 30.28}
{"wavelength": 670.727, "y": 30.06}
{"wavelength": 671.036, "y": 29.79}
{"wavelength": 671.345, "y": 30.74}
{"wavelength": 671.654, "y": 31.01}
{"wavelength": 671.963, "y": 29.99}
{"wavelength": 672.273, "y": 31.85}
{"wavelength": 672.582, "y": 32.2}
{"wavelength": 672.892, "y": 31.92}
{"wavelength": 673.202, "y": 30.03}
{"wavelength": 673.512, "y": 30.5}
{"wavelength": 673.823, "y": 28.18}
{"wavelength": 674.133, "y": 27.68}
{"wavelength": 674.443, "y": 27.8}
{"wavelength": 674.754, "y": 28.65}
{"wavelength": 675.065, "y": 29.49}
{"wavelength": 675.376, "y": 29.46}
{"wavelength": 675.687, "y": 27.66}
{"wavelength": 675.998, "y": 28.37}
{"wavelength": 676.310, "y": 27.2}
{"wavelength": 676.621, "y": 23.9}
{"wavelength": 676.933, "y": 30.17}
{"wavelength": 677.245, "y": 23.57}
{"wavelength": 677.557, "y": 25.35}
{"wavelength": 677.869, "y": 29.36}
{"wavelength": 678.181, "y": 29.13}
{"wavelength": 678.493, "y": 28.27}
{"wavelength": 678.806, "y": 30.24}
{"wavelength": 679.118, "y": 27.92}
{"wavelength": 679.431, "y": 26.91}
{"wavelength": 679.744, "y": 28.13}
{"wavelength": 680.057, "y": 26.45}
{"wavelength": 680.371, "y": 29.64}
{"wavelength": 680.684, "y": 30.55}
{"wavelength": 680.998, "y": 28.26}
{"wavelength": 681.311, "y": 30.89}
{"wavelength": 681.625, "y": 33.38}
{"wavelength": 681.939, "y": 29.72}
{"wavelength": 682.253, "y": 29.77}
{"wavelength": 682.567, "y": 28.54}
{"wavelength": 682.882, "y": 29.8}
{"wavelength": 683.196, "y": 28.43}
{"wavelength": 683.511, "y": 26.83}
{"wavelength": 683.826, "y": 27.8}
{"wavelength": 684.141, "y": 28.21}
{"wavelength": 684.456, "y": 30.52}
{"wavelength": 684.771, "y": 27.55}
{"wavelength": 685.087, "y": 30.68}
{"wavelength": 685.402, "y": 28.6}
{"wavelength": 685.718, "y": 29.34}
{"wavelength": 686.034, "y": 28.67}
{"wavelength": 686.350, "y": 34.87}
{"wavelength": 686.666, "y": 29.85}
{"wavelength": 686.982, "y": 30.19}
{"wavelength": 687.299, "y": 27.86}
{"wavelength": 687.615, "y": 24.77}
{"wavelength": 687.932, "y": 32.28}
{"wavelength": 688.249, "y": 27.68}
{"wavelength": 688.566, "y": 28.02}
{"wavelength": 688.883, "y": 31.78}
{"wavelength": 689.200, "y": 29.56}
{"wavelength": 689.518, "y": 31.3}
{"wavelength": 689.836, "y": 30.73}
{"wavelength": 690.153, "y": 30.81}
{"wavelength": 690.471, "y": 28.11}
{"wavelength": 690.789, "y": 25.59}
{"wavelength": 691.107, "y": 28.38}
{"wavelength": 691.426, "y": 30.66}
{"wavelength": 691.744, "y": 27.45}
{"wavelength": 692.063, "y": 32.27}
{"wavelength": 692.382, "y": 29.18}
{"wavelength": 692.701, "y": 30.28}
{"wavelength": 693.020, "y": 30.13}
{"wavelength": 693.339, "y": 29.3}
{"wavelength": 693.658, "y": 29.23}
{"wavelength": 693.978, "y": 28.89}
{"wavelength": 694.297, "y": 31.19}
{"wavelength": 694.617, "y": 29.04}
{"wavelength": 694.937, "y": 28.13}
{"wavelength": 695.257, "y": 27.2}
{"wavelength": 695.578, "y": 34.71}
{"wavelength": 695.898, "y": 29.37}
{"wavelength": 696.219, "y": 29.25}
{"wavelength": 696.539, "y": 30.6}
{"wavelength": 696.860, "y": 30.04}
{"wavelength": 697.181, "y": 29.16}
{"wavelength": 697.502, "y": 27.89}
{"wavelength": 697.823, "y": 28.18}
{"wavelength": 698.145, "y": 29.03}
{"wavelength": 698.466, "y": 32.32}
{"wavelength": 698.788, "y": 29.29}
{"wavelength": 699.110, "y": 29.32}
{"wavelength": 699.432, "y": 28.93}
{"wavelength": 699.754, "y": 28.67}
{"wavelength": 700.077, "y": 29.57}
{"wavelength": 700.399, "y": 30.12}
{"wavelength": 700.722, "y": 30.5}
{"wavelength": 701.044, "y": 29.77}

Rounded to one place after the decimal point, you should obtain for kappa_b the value 17.6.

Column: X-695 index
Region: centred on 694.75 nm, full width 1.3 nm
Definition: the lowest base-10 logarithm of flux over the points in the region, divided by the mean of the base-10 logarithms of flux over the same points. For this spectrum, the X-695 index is 0.982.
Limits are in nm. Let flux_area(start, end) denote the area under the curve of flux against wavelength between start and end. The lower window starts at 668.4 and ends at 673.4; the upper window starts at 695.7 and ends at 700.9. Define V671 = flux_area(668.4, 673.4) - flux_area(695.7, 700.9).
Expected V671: -3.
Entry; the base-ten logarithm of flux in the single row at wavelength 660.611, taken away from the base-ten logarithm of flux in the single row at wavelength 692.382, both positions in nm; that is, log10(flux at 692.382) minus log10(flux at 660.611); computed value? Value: -0.010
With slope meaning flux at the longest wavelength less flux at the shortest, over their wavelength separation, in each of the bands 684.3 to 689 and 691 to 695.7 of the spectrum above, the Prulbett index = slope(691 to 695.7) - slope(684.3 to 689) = 1.1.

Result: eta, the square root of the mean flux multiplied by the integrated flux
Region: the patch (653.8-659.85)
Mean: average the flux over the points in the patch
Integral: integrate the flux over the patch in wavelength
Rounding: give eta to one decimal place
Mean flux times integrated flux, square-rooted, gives 78.7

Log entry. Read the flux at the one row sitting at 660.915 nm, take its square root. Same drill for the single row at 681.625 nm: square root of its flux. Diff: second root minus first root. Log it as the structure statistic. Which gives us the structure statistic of 0.42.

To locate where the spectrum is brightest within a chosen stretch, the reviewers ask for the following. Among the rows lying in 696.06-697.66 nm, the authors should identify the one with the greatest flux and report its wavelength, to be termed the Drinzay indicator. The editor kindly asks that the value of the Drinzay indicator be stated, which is 696.539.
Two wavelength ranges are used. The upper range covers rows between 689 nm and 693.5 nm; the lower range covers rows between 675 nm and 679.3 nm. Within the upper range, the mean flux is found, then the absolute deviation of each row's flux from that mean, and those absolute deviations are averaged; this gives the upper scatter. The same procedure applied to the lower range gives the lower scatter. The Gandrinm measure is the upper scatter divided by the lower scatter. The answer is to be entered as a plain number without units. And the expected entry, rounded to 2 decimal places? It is 0.80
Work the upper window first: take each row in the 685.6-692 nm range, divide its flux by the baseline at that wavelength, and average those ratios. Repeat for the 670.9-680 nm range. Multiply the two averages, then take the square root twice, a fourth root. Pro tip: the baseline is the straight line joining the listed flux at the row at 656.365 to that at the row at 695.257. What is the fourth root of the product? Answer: 1.00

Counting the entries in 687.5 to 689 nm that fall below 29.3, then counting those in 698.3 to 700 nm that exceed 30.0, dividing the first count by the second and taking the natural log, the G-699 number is 1.10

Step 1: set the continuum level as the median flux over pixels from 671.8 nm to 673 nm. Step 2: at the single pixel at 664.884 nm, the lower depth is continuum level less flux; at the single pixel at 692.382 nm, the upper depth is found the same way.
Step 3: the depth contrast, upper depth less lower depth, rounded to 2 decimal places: 0.62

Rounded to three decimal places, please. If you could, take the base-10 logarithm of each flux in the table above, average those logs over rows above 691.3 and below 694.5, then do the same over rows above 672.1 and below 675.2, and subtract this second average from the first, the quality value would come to 0.001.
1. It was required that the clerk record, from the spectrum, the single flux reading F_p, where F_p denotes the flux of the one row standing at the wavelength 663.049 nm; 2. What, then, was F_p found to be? 29.92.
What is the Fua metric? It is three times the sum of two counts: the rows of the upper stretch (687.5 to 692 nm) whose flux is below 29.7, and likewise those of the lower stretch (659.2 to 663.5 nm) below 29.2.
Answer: 30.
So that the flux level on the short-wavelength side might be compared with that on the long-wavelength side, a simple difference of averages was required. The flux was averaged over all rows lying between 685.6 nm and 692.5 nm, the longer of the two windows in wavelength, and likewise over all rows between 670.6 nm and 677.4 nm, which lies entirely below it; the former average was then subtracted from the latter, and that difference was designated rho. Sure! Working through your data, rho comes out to -0.4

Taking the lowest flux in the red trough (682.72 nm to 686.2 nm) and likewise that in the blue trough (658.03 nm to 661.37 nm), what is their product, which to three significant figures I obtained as 770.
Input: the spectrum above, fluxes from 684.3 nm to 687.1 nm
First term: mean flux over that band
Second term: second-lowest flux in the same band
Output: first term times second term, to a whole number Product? 859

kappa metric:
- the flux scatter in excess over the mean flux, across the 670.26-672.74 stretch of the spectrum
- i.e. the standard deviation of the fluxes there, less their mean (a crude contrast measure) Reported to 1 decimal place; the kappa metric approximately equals -29.9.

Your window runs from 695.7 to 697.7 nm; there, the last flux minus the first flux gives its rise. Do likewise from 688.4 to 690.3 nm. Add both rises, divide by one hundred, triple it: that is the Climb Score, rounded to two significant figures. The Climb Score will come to 0.039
